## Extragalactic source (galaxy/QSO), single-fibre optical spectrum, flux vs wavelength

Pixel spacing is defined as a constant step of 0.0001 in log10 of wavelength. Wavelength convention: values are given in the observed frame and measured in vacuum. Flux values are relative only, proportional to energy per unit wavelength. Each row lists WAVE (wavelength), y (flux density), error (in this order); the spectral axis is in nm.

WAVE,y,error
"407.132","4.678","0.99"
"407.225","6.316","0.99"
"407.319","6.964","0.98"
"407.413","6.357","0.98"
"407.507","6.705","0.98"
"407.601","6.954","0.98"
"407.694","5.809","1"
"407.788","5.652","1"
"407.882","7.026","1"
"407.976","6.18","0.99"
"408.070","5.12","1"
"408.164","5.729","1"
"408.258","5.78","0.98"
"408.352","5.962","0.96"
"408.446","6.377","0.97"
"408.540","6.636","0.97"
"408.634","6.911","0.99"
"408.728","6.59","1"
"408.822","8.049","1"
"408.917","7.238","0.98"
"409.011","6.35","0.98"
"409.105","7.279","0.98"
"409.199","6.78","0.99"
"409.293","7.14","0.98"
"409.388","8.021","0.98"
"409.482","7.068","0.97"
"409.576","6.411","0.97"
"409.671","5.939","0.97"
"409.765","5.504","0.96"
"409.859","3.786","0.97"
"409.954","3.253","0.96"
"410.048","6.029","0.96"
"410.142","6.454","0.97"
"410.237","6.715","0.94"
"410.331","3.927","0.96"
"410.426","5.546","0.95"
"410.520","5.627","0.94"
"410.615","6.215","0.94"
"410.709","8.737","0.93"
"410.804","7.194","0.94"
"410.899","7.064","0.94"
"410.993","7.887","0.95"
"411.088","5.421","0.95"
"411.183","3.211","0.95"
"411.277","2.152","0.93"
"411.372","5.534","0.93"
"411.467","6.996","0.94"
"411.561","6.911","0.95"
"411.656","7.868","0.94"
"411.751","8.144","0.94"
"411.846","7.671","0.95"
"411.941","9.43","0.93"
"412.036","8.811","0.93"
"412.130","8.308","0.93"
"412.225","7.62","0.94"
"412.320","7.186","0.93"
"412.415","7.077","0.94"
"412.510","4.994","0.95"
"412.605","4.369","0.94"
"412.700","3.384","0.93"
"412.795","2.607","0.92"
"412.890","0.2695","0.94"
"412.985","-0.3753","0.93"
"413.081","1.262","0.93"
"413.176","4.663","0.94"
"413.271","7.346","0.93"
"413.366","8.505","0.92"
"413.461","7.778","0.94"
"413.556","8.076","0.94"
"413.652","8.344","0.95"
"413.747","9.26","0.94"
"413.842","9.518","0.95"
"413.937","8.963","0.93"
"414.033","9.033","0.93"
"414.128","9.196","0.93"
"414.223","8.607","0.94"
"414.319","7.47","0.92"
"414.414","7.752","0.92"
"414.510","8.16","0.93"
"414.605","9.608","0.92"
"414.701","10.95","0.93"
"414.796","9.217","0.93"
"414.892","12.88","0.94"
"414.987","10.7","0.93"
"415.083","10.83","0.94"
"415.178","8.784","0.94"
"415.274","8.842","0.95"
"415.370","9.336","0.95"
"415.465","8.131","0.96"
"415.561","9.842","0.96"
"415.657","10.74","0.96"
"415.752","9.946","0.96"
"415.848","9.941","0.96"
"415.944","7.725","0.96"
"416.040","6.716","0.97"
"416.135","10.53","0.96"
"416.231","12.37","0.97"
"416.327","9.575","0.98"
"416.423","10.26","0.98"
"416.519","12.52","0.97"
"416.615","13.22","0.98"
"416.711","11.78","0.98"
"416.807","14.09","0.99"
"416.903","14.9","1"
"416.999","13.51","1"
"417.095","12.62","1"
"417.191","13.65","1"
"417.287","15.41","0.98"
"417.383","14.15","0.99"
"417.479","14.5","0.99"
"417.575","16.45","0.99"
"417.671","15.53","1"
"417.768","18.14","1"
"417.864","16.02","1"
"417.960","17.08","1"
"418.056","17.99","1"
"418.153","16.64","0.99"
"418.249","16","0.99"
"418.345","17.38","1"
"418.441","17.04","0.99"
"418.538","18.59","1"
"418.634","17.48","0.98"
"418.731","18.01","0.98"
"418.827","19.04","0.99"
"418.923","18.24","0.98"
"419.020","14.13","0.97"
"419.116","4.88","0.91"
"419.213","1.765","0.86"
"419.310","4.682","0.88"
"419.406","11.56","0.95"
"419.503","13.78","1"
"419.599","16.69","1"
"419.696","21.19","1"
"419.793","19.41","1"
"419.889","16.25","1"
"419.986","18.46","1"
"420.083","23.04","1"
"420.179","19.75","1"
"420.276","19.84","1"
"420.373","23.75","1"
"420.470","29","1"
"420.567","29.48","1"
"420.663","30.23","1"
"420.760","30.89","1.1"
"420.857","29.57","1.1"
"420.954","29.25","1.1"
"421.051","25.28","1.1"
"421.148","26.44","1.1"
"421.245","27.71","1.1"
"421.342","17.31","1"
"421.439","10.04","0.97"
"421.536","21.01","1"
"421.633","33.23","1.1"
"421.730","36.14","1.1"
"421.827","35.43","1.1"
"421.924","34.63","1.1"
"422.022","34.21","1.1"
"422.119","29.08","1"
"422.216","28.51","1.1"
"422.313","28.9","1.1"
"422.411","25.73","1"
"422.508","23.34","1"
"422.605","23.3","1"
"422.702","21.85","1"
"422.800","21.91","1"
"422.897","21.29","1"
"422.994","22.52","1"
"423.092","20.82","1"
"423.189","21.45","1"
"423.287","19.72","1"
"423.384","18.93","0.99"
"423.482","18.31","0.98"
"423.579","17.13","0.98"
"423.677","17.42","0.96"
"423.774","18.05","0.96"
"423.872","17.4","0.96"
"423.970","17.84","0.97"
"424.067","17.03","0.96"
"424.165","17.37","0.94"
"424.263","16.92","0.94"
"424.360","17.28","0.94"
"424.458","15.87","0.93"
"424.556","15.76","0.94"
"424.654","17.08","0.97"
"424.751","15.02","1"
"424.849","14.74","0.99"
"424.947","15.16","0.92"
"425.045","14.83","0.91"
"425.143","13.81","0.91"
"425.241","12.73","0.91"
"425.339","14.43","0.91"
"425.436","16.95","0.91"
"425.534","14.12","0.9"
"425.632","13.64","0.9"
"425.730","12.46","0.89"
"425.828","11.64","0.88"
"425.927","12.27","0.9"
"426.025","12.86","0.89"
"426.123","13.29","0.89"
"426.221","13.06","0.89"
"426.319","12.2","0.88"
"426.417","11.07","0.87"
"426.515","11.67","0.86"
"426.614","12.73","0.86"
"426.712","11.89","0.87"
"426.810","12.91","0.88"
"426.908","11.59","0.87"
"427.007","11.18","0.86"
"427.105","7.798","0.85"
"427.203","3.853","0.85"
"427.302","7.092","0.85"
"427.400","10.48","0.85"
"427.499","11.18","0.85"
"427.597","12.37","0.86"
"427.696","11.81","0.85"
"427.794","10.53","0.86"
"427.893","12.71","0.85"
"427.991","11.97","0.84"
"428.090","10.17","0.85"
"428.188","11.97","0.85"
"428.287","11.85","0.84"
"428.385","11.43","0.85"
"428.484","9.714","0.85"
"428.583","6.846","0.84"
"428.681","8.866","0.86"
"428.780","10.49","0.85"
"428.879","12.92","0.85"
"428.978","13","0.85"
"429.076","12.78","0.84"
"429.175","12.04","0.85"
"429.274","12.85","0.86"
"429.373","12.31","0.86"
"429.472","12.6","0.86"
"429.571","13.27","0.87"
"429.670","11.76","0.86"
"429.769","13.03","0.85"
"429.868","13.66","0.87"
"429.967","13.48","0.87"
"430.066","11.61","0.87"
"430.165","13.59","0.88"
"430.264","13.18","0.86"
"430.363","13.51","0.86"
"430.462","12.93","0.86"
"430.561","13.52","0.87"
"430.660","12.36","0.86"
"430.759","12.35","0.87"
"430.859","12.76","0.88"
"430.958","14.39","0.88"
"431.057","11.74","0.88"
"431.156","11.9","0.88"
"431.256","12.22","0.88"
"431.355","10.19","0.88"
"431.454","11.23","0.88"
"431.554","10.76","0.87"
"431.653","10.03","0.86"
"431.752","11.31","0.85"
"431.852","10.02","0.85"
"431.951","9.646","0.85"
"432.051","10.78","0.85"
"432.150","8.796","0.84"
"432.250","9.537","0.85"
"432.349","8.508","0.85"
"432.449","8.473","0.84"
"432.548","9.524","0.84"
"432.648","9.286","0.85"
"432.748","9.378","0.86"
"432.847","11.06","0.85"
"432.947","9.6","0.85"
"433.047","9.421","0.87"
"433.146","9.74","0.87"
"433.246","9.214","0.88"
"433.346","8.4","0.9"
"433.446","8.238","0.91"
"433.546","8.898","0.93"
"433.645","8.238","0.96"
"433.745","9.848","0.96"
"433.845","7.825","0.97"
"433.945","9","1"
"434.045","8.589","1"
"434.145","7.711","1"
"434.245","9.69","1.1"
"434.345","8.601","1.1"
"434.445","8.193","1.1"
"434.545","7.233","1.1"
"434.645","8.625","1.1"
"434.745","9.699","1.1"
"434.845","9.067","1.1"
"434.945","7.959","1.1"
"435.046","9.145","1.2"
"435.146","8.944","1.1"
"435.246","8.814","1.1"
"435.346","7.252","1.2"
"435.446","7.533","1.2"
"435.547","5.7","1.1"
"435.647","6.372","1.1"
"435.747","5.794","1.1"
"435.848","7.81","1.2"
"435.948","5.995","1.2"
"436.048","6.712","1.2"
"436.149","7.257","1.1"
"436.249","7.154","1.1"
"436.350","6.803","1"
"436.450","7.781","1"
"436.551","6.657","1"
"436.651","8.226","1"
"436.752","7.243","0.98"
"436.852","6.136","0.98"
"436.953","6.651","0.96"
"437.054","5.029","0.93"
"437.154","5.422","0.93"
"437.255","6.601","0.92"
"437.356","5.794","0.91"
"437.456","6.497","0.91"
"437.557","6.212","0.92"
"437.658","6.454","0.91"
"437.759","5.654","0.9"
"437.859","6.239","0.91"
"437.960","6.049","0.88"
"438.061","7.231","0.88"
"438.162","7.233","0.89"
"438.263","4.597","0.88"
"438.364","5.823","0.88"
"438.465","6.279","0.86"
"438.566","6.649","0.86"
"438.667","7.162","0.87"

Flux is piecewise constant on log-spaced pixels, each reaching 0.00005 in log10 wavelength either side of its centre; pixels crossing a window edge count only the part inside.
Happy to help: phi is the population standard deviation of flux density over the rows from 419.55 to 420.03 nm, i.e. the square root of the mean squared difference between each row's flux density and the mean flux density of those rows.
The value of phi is 1.81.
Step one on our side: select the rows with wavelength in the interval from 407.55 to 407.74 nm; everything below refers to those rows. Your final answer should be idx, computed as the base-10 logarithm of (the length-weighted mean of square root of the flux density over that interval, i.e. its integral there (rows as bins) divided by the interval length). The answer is 0.40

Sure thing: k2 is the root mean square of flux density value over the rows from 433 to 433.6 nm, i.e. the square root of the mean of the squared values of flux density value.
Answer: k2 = 9.0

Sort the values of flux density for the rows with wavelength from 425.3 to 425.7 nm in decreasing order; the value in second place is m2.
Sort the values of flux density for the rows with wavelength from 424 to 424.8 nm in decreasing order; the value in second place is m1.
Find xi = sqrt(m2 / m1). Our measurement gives 0.91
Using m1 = 17.28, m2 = 14.43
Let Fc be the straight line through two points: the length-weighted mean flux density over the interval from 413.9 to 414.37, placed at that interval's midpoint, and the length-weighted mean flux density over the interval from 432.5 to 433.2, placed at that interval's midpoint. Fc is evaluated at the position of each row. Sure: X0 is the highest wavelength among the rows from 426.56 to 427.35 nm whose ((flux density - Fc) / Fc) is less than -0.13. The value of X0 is 427.302 nm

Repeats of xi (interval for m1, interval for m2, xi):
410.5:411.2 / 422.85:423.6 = 1.65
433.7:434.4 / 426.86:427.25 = 1.07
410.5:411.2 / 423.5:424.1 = 1.50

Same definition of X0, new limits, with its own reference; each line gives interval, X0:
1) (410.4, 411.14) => 411.088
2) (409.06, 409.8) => 409.765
